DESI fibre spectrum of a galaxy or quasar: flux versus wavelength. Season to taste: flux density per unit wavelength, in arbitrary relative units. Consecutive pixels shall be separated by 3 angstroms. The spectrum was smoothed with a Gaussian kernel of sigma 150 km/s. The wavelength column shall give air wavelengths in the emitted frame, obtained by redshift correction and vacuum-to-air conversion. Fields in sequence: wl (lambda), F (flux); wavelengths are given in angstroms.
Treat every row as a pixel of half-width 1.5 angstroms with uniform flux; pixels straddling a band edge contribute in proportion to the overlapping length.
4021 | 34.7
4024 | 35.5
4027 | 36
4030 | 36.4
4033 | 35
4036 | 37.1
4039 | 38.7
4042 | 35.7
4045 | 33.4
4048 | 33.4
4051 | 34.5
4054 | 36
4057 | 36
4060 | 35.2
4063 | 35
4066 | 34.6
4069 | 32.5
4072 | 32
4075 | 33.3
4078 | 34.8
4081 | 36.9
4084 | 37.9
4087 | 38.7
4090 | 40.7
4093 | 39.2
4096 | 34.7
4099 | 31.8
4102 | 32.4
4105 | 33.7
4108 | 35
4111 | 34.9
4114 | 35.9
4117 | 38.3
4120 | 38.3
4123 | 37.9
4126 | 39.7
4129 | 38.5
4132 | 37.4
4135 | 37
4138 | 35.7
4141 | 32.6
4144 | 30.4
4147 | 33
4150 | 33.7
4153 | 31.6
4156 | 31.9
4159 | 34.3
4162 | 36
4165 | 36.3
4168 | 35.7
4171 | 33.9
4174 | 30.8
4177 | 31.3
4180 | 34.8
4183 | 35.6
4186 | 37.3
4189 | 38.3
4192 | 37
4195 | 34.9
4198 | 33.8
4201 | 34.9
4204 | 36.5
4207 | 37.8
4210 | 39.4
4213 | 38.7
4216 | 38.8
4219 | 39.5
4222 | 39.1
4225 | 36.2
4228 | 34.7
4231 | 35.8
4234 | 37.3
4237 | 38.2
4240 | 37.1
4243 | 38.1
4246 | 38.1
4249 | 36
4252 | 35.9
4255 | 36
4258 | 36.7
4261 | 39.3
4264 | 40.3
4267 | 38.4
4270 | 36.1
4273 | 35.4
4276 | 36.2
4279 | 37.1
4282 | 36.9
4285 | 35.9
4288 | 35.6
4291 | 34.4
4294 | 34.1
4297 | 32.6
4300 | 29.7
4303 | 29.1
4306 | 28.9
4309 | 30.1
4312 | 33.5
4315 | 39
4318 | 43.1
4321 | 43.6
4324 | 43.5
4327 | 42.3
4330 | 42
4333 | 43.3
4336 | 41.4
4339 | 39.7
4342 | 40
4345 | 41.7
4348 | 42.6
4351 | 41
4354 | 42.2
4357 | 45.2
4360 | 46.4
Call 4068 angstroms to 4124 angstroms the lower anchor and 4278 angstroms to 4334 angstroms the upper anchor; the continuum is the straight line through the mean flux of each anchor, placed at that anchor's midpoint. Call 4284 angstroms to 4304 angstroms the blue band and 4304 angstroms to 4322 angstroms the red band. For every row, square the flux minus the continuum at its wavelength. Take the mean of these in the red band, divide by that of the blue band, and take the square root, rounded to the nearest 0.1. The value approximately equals 1.4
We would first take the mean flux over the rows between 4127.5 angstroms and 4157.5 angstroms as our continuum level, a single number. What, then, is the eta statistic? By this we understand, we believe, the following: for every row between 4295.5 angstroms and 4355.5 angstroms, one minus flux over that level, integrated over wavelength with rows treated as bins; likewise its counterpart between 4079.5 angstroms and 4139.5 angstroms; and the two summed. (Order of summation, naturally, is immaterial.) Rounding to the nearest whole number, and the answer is -12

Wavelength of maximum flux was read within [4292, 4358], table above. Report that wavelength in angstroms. 4357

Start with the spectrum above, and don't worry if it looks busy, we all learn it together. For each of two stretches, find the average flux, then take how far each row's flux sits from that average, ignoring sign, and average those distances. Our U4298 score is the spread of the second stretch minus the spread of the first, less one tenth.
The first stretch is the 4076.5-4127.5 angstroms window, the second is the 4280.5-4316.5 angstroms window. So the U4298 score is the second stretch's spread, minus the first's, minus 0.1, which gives 0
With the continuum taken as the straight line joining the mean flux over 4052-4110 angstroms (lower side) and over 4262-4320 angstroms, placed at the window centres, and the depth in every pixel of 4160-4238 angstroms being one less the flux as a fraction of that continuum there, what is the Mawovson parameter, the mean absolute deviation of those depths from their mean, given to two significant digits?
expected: 0.050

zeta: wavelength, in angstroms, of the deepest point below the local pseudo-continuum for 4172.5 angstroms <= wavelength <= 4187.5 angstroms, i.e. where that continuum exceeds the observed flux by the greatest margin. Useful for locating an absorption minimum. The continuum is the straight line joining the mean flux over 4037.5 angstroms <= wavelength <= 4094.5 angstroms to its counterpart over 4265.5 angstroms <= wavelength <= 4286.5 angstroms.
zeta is 4174 angstroms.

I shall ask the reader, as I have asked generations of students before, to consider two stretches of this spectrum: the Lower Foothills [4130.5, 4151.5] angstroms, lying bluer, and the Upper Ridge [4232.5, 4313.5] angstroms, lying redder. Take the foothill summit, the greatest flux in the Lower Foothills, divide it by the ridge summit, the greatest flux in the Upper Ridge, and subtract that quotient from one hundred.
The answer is 99.1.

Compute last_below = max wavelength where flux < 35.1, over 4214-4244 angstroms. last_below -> 4228 angstroms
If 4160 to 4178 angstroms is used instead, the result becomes 4177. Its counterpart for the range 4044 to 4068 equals 4066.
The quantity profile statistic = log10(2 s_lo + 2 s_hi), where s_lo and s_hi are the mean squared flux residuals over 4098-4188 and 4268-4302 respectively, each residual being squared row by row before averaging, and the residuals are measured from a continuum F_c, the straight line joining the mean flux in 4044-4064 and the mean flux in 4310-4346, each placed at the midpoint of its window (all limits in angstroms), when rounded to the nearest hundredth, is 1.93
